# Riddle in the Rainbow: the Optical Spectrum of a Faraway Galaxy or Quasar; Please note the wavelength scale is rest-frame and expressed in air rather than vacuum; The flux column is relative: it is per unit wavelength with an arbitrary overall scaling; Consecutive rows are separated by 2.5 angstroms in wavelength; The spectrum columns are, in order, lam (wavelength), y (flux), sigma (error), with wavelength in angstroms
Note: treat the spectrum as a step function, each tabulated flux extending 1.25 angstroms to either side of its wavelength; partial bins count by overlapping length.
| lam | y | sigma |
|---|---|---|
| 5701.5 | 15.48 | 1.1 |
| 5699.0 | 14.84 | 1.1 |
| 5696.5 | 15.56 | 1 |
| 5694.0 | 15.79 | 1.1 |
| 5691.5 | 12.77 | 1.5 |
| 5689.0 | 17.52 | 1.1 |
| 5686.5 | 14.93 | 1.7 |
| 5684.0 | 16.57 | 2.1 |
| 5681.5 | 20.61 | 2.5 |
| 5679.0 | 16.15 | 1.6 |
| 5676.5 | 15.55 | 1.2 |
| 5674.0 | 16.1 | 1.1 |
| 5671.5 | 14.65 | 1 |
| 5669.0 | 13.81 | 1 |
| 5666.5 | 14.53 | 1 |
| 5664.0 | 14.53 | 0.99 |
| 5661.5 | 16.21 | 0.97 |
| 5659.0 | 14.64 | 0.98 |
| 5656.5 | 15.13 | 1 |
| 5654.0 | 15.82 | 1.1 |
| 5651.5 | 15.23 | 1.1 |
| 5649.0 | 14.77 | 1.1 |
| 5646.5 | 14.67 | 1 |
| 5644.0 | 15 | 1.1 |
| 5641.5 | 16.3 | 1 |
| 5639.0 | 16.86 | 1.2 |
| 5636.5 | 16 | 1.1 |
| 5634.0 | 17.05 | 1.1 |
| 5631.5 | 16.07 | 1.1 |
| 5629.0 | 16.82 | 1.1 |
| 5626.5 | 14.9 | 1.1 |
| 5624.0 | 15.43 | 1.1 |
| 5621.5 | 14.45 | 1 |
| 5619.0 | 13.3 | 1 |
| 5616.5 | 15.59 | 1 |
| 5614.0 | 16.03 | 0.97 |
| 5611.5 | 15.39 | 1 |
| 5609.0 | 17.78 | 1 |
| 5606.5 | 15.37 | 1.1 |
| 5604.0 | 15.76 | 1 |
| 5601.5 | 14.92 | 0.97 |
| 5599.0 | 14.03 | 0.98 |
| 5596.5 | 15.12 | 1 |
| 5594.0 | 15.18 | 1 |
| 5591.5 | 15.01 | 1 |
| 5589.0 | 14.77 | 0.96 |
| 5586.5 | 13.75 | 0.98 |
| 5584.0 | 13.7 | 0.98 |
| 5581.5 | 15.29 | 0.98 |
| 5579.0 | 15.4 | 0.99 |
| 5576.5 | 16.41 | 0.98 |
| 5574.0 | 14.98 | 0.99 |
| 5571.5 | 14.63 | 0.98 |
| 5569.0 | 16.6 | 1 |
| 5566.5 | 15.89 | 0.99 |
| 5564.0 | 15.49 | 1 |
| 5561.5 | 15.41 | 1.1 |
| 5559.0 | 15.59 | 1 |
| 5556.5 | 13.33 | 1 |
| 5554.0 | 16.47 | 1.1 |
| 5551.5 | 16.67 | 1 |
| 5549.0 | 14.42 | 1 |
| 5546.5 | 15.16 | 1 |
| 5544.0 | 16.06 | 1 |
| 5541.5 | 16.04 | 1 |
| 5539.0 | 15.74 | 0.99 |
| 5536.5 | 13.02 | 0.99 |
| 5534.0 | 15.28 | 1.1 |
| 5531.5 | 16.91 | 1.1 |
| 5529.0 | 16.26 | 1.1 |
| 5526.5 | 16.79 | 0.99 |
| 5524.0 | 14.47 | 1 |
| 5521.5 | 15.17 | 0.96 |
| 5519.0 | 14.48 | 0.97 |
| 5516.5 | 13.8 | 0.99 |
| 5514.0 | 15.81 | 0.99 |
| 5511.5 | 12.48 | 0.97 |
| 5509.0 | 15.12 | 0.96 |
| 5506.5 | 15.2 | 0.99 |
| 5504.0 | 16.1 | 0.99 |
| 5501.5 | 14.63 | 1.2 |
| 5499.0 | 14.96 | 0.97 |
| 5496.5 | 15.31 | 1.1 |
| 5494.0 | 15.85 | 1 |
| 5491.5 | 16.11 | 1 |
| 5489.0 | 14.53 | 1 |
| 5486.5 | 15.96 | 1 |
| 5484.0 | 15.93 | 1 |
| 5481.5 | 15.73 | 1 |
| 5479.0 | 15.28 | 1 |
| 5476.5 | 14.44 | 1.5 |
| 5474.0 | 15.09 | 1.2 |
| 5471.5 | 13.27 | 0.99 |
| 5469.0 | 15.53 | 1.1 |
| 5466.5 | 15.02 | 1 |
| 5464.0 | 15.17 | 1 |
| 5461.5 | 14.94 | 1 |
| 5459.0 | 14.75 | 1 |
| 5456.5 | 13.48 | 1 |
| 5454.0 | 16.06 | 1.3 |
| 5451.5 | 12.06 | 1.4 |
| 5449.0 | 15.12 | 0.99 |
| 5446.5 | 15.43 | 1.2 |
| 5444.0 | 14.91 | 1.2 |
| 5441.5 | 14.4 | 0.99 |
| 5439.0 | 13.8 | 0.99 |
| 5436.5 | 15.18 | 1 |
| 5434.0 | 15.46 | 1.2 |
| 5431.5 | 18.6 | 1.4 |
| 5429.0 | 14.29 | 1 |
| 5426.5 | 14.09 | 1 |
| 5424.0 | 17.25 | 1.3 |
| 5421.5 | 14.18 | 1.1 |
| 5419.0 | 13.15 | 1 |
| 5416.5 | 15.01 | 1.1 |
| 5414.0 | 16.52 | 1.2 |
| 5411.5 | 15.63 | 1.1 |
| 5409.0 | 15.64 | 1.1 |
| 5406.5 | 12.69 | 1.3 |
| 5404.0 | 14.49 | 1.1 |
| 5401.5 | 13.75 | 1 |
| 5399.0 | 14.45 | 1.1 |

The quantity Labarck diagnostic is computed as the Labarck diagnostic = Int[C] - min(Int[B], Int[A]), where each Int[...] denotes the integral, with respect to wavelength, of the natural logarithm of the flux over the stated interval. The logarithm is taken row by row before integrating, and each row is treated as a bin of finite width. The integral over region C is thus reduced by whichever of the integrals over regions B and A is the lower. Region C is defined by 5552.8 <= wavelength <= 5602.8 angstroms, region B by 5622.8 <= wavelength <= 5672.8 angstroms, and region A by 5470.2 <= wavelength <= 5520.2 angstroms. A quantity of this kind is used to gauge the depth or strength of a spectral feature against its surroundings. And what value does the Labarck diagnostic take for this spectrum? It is 0.33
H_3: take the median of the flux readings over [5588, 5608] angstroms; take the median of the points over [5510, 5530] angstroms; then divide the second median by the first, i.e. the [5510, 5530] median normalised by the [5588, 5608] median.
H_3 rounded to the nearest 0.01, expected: 0.98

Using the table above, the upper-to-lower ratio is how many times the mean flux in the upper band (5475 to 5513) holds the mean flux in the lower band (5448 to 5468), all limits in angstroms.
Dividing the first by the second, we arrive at 1.041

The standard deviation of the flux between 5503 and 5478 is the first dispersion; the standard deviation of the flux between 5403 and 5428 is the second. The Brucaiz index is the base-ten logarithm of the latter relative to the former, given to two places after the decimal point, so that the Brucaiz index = 0.40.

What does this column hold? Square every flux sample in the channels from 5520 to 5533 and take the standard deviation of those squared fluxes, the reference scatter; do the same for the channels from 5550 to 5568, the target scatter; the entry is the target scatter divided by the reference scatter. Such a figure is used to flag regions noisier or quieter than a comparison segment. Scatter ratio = 1.0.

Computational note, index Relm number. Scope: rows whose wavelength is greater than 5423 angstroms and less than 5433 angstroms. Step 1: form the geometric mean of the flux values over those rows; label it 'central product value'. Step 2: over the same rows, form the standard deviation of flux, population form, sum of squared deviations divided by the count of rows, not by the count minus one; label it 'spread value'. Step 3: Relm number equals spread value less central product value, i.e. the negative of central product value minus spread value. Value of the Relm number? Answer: -14.0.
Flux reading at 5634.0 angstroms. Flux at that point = 17.05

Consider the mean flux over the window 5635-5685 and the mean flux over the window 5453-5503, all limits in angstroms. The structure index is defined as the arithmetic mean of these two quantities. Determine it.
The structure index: 15.38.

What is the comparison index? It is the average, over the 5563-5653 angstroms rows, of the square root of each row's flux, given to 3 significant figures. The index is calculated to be 3.92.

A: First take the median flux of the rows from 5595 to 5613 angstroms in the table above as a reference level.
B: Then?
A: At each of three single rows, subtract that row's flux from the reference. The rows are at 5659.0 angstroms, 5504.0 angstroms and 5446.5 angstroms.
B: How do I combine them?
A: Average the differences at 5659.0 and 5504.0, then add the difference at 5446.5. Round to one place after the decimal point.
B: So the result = -0.1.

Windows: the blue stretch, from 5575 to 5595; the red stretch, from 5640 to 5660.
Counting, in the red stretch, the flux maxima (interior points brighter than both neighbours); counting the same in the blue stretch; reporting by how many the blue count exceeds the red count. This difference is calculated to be -1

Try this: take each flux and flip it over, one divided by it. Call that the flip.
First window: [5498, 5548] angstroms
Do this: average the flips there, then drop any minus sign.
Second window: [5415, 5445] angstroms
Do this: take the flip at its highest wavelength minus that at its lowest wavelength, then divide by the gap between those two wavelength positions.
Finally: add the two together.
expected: 0.0663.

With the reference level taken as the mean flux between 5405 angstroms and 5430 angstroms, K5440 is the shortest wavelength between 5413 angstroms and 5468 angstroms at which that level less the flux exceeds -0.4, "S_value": 5416.5 angstroms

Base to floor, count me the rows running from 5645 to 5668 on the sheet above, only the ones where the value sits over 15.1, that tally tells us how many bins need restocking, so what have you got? 4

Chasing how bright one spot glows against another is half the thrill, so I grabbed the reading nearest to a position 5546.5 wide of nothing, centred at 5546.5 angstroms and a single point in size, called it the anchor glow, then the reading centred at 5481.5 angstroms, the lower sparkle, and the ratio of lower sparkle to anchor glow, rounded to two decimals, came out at 1.04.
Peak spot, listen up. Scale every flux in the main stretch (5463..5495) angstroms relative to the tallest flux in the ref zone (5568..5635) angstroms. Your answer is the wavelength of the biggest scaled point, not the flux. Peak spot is 5491.5 angstroms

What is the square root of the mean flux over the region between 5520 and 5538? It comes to 3.93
